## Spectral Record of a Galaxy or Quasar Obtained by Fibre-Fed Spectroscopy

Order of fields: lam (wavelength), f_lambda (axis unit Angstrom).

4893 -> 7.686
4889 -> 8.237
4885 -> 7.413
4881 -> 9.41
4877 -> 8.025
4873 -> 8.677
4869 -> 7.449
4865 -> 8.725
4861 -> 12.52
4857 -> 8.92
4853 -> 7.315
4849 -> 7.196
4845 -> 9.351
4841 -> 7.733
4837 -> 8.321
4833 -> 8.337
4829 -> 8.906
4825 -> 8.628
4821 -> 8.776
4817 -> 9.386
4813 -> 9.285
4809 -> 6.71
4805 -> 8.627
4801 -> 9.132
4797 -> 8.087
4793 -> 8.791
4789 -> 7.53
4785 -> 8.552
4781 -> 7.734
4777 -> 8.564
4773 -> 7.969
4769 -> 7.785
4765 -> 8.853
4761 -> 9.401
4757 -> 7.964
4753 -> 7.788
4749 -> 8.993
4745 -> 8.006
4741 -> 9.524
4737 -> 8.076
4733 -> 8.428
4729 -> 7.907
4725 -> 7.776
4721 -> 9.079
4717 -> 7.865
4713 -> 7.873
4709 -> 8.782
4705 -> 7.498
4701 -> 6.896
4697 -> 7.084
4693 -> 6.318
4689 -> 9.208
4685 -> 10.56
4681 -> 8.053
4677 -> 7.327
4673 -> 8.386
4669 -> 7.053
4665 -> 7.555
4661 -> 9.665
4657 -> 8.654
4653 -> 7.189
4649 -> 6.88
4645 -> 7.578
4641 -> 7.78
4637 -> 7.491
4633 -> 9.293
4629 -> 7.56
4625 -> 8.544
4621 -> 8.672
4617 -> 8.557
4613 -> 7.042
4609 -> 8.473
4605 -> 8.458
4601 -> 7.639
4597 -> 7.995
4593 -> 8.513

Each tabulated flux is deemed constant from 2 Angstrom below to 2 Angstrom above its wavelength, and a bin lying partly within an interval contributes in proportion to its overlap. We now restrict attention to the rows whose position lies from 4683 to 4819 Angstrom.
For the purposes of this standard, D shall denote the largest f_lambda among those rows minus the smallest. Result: 4.2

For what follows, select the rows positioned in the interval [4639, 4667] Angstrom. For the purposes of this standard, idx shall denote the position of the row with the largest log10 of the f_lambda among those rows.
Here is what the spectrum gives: 4661 Angstrom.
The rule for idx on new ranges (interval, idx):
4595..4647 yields 4633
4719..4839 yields 4741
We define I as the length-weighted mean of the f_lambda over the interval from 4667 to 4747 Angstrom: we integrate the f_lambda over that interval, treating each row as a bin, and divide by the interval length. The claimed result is 8.08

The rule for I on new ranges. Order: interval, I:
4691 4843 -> 8.24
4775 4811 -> 8.19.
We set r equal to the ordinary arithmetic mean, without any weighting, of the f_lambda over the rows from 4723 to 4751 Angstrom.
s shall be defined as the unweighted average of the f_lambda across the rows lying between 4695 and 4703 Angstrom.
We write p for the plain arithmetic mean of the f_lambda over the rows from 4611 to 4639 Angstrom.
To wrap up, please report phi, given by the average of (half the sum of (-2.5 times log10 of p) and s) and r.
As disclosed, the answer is 5.37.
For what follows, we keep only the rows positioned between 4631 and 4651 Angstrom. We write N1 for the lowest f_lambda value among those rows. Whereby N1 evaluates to 6.88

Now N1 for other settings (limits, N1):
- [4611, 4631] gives 7.042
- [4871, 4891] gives 7.413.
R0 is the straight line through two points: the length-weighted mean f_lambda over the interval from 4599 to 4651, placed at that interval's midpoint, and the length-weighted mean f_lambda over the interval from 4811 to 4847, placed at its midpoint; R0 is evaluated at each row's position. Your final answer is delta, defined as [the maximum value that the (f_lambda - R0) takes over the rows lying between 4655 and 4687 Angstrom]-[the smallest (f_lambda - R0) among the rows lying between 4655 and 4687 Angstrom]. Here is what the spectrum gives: 3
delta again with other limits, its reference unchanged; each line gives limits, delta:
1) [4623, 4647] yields 2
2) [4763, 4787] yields 1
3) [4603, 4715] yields 4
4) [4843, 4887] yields 5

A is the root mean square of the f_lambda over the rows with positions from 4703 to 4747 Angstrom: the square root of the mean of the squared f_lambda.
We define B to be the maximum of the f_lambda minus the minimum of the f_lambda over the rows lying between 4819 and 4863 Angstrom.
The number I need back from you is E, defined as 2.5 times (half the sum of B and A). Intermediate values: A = 8.28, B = 5.3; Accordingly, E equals 17.0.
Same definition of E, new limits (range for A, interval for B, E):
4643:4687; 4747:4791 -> 12.5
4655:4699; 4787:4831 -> 13.7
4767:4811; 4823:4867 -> 16.9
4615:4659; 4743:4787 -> 12.1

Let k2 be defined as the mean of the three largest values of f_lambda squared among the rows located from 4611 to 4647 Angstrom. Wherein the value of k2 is 78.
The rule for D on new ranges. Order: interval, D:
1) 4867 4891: 2.0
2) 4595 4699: 4.2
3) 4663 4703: 4.2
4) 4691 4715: 2.5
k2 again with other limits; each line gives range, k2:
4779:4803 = 78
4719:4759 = 85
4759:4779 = 80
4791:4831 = 86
